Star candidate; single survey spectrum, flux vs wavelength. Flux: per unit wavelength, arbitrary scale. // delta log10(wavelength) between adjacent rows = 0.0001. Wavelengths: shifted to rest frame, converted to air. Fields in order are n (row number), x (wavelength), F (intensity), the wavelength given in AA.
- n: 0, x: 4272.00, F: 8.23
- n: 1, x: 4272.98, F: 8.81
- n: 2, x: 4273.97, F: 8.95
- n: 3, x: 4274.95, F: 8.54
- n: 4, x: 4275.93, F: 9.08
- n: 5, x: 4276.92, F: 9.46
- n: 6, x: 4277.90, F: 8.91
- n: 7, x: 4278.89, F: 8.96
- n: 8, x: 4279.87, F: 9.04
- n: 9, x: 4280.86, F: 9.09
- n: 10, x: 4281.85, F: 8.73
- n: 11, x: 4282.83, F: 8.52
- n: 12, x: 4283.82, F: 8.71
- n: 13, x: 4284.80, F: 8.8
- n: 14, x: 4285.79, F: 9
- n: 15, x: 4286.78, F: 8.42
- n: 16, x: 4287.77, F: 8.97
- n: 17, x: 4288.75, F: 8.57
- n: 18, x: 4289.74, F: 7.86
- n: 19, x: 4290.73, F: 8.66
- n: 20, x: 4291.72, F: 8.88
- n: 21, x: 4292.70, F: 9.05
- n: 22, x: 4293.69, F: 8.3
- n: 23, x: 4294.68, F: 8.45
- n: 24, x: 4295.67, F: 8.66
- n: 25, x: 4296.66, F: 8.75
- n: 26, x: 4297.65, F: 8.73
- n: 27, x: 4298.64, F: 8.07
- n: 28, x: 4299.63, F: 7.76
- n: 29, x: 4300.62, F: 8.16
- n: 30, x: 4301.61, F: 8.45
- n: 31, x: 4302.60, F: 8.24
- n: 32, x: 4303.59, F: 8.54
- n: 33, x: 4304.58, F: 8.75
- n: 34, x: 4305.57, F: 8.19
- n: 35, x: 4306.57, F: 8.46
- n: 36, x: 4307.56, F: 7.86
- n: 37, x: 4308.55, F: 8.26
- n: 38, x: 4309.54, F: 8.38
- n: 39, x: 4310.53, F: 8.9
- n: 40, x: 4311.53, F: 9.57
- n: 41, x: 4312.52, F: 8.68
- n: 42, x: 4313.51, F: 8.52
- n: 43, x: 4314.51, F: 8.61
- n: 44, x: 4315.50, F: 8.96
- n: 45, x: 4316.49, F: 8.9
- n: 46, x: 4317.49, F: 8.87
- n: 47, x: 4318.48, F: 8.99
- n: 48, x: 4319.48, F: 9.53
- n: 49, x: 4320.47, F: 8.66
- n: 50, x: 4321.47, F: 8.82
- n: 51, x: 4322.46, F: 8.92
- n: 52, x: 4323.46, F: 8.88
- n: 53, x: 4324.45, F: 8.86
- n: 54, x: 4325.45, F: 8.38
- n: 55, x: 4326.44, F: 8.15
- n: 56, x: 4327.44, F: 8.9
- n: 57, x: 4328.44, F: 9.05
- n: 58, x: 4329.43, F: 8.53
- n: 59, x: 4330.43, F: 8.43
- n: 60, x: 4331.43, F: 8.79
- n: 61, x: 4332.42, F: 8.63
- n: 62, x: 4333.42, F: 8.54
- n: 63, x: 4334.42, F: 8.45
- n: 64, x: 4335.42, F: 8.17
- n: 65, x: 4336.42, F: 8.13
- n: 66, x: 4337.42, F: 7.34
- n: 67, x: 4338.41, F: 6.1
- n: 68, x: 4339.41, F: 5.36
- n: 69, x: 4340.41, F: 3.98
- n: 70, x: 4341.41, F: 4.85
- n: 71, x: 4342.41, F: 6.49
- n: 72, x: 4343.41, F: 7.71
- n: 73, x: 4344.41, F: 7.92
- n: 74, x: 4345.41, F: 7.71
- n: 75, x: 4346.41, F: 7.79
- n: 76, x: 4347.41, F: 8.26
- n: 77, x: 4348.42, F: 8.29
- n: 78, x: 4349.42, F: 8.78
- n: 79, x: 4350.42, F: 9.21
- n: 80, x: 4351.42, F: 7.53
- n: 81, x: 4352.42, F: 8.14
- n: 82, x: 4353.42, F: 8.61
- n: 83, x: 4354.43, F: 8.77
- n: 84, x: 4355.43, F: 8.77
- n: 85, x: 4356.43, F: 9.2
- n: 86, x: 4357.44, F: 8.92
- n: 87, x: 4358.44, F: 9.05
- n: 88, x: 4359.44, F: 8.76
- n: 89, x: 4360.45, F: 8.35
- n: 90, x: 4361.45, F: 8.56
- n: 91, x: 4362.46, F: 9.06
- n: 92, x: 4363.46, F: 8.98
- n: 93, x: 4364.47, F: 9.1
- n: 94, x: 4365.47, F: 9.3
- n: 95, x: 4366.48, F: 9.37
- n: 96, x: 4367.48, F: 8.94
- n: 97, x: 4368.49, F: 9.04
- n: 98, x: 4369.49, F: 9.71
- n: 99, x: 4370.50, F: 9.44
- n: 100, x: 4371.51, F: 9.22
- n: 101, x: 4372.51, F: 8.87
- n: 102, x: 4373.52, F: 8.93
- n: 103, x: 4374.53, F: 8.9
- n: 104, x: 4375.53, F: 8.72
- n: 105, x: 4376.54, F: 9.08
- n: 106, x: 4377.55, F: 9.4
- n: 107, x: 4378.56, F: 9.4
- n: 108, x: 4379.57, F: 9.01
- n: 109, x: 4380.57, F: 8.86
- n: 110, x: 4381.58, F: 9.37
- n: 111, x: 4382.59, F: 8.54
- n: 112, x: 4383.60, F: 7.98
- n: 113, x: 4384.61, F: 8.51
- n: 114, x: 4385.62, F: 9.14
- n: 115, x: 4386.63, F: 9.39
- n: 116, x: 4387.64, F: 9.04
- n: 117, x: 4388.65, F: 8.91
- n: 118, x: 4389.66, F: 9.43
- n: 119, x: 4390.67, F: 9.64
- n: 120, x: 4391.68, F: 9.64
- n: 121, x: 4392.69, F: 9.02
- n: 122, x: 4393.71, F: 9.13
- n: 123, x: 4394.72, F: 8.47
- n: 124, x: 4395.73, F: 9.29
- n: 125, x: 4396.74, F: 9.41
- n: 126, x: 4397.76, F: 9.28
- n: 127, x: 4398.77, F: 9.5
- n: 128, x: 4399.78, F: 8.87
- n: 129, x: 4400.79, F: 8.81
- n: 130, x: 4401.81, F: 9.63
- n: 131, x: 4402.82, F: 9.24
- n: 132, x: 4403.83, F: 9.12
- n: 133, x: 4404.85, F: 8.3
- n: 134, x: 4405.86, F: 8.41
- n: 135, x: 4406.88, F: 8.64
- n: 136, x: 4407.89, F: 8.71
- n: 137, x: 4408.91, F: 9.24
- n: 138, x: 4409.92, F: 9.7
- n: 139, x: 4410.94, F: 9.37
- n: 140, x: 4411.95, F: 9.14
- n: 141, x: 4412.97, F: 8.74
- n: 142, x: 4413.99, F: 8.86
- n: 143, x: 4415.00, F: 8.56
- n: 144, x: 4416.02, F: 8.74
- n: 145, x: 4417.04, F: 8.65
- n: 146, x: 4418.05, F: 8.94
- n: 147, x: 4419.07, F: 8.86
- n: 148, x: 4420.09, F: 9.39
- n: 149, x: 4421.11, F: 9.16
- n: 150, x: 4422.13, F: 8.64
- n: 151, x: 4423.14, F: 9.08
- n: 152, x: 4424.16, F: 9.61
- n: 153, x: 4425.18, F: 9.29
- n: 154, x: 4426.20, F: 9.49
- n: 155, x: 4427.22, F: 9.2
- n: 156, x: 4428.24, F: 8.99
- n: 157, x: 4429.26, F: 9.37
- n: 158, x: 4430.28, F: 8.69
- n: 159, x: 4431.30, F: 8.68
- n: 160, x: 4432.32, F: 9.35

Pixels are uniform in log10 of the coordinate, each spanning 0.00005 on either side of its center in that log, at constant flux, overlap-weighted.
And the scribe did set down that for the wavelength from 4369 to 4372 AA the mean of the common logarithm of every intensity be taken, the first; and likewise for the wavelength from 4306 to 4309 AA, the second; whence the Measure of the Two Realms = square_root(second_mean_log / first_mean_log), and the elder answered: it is 0.97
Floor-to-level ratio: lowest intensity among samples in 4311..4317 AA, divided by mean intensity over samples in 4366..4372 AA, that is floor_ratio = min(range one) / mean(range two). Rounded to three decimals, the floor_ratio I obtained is 0.917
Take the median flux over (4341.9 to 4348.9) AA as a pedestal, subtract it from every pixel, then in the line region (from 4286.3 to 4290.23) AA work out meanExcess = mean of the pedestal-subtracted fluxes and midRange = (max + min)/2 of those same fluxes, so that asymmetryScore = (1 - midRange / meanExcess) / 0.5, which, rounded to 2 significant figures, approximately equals 0.12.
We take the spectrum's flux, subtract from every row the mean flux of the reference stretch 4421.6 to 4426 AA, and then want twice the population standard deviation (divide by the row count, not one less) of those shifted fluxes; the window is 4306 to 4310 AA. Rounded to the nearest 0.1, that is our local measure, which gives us 0.5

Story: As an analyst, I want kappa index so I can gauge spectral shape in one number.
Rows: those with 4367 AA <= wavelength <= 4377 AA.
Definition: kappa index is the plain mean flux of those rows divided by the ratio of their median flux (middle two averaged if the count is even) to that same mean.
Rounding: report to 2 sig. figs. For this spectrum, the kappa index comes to 9.2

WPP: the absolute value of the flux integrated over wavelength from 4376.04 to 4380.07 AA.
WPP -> 37.2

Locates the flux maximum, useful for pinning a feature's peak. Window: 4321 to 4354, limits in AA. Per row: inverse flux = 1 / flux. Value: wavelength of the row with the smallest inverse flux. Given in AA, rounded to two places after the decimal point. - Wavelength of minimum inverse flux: 4350.42 AA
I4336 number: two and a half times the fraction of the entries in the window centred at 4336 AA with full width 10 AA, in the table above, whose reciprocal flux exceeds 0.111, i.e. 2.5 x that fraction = 2.5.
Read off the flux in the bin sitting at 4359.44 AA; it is 8.76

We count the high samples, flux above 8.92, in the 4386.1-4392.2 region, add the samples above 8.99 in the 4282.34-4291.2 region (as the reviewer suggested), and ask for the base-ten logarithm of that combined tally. 0.78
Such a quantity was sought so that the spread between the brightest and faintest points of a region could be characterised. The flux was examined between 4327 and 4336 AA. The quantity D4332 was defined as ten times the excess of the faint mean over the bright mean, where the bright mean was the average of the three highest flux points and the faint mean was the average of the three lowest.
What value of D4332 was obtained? -5.6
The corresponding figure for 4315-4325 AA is -3.8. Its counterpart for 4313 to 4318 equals -2.4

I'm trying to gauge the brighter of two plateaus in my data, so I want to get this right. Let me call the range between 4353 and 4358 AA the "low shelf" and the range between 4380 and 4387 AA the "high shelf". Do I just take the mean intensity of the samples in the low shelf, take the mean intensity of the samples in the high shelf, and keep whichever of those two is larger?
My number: 8.85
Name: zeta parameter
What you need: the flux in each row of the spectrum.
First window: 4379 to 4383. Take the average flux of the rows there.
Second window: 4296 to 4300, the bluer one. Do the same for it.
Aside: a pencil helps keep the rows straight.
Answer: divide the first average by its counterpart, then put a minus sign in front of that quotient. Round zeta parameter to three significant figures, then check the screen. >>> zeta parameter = -1.07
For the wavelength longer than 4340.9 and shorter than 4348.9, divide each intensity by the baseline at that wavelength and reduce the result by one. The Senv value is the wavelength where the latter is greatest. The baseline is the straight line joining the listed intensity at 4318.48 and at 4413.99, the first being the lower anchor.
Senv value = 4348.42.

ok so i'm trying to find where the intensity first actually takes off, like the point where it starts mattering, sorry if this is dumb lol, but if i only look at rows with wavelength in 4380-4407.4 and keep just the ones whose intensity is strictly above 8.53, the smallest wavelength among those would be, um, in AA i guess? 4380.57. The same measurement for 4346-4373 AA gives 4349.42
